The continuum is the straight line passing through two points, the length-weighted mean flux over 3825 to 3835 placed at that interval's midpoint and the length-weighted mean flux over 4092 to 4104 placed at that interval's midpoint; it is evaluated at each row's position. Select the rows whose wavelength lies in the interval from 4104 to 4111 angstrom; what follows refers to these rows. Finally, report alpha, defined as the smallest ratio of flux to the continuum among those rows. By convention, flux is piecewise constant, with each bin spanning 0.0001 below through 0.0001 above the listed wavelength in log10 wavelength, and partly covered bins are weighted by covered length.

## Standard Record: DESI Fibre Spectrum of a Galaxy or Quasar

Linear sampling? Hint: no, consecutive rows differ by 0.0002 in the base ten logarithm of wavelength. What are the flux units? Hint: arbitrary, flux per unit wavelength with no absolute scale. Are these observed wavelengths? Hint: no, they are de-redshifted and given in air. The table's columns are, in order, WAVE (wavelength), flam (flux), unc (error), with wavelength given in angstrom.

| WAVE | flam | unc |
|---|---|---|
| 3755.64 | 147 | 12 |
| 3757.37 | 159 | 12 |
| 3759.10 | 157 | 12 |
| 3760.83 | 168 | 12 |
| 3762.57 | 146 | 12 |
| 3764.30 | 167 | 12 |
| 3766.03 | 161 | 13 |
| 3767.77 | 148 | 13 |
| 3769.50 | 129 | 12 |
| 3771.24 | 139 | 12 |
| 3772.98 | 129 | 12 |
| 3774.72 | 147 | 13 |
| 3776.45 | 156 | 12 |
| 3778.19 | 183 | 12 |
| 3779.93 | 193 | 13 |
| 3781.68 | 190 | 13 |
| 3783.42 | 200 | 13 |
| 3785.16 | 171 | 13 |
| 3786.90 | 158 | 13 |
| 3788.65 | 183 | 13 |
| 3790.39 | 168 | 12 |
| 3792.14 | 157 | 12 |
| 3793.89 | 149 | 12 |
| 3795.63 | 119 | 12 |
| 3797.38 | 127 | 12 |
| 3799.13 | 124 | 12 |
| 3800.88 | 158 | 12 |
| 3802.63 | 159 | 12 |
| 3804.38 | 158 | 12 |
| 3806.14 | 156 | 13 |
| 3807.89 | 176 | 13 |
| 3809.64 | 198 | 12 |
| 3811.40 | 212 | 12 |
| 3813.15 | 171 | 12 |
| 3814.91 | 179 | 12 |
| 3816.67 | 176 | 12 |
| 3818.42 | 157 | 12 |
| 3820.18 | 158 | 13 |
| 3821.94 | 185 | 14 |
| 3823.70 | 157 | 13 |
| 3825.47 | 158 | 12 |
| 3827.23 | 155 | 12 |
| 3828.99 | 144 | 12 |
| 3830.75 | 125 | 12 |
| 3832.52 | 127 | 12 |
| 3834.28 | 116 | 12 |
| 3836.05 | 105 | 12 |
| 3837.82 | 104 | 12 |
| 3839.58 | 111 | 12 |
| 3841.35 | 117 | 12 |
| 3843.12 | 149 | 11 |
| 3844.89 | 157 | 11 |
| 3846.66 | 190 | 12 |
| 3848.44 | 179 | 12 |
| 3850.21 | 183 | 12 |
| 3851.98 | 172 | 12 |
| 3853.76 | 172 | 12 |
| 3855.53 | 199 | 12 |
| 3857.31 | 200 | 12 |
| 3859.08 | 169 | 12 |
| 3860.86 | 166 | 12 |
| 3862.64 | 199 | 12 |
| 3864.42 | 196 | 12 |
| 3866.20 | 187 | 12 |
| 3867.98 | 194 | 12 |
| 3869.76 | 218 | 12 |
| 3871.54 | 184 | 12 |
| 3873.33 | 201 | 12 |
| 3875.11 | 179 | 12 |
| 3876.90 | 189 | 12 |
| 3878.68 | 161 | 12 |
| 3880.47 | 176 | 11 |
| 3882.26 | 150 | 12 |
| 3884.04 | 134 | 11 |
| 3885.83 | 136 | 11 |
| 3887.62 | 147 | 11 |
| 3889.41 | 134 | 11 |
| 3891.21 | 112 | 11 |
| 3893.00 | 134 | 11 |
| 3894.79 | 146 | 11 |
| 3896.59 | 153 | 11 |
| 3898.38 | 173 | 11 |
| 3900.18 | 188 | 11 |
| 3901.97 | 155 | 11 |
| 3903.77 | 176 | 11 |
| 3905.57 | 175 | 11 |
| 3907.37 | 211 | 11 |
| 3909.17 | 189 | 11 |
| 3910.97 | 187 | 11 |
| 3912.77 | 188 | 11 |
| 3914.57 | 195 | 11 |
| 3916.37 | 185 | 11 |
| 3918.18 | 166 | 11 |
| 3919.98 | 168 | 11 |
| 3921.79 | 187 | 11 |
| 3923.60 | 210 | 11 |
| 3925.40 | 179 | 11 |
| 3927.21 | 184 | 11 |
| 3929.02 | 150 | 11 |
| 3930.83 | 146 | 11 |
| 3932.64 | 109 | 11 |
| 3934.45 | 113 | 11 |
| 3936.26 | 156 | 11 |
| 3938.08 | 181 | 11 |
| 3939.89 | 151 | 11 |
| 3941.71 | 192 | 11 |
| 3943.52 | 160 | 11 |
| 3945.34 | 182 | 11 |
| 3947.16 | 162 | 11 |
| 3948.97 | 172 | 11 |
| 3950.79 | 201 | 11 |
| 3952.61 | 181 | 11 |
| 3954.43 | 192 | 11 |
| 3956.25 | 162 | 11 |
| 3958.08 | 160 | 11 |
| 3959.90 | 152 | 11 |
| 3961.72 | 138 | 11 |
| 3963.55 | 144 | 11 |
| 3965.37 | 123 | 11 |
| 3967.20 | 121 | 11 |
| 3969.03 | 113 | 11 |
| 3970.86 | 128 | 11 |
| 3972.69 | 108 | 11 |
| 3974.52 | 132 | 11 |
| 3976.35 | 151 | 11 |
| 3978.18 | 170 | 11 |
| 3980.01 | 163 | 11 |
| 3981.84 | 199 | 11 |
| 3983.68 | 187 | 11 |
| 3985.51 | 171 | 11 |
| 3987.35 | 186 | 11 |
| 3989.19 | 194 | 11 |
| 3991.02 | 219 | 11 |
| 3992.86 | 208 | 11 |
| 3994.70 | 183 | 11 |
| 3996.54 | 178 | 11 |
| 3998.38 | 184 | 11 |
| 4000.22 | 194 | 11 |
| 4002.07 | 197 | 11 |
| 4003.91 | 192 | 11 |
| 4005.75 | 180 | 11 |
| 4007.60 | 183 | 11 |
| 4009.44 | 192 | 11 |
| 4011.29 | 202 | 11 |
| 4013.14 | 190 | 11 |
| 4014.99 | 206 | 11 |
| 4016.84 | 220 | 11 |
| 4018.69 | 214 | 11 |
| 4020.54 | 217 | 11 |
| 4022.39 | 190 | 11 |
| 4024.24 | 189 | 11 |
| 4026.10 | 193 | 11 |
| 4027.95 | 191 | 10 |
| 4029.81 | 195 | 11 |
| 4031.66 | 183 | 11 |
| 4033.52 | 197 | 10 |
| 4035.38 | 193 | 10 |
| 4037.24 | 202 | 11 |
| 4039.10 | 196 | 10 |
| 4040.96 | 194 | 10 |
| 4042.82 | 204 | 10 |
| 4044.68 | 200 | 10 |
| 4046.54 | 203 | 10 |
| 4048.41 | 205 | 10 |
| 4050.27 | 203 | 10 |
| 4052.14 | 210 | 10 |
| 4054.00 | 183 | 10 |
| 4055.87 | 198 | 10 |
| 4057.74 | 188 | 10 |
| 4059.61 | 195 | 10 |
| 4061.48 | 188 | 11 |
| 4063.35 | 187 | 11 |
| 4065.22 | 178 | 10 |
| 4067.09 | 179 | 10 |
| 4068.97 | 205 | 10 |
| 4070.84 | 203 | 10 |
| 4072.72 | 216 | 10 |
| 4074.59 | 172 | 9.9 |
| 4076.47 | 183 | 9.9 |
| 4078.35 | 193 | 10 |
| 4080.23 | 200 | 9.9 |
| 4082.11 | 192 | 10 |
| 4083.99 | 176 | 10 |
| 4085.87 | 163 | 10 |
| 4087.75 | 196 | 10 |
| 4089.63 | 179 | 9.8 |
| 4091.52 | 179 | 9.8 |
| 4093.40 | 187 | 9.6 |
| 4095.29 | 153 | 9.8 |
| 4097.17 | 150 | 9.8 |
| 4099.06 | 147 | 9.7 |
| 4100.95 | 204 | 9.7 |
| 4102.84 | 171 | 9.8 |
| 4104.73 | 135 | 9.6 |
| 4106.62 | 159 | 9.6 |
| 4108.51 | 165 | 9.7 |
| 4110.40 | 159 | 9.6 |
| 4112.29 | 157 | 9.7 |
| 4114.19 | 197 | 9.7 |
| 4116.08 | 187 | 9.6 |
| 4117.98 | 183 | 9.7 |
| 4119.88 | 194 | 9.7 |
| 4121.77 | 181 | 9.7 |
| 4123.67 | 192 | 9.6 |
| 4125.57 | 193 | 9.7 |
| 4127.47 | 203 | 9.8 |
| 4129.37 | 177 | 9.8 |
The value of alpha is 0.80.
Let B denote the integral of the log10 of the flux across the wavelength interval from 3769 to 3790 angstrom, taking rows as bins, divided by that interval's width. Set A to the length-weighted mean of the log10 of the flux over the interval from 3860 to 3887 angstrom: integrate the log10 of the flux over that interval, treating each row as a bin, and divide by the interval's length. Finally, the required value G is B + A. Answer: 4.46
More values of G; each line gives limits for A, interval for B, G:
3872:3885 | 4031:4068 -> 4.52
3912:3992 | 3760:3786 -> 4.41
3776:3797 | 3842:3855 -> 4.45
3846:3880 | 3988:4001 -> 4.56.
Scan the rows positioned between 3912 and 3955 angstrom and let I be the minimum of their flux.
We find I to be 109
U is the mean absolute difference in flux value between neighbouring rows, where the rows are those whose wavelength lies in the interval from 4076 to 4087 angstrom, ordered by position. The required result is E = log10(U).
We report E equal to 1.03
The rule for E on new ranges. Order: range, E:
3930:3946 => 1.47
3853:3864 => 1.28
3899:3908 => 1.36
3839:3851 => 1.19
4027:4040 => 0.91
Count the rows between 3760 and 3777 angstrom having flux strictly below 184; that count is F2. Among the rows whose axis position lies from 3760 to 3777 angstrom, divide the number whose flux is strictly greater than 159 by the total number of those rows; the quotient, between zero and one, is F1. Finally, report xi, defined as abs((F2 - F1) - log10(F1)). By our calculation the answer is 10.2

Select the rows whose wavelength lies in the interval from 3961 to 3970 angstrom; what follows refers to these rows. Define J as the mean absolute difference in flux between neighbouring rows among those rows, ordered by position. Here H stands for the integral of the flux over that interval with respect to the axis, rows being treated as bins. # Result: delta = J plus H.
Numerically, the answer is 1157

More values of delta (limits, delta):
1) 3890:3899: 1296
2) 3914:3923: 1637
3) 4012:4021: 1889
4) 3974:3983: 1506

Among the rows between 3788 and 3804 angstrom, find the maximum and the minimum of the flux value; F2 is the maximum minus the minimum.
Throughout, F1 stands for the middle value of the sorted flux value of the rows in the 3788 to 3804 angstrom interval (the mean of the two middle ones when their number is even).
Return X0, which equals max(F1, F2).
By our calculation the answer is 157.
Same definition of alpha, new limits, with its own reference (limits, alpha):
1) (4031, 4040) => 1.14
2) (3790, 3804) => 0.89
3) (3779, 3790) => 1.20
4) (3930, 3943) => 0.73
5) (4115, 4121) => 1.07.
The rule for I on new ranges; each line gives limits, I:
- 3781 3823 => 119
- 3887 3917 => 112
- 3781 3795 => 149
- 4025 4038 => 183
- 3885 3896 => 112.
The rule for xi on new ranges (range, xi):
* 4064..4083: 3.0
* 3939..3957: 6.1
